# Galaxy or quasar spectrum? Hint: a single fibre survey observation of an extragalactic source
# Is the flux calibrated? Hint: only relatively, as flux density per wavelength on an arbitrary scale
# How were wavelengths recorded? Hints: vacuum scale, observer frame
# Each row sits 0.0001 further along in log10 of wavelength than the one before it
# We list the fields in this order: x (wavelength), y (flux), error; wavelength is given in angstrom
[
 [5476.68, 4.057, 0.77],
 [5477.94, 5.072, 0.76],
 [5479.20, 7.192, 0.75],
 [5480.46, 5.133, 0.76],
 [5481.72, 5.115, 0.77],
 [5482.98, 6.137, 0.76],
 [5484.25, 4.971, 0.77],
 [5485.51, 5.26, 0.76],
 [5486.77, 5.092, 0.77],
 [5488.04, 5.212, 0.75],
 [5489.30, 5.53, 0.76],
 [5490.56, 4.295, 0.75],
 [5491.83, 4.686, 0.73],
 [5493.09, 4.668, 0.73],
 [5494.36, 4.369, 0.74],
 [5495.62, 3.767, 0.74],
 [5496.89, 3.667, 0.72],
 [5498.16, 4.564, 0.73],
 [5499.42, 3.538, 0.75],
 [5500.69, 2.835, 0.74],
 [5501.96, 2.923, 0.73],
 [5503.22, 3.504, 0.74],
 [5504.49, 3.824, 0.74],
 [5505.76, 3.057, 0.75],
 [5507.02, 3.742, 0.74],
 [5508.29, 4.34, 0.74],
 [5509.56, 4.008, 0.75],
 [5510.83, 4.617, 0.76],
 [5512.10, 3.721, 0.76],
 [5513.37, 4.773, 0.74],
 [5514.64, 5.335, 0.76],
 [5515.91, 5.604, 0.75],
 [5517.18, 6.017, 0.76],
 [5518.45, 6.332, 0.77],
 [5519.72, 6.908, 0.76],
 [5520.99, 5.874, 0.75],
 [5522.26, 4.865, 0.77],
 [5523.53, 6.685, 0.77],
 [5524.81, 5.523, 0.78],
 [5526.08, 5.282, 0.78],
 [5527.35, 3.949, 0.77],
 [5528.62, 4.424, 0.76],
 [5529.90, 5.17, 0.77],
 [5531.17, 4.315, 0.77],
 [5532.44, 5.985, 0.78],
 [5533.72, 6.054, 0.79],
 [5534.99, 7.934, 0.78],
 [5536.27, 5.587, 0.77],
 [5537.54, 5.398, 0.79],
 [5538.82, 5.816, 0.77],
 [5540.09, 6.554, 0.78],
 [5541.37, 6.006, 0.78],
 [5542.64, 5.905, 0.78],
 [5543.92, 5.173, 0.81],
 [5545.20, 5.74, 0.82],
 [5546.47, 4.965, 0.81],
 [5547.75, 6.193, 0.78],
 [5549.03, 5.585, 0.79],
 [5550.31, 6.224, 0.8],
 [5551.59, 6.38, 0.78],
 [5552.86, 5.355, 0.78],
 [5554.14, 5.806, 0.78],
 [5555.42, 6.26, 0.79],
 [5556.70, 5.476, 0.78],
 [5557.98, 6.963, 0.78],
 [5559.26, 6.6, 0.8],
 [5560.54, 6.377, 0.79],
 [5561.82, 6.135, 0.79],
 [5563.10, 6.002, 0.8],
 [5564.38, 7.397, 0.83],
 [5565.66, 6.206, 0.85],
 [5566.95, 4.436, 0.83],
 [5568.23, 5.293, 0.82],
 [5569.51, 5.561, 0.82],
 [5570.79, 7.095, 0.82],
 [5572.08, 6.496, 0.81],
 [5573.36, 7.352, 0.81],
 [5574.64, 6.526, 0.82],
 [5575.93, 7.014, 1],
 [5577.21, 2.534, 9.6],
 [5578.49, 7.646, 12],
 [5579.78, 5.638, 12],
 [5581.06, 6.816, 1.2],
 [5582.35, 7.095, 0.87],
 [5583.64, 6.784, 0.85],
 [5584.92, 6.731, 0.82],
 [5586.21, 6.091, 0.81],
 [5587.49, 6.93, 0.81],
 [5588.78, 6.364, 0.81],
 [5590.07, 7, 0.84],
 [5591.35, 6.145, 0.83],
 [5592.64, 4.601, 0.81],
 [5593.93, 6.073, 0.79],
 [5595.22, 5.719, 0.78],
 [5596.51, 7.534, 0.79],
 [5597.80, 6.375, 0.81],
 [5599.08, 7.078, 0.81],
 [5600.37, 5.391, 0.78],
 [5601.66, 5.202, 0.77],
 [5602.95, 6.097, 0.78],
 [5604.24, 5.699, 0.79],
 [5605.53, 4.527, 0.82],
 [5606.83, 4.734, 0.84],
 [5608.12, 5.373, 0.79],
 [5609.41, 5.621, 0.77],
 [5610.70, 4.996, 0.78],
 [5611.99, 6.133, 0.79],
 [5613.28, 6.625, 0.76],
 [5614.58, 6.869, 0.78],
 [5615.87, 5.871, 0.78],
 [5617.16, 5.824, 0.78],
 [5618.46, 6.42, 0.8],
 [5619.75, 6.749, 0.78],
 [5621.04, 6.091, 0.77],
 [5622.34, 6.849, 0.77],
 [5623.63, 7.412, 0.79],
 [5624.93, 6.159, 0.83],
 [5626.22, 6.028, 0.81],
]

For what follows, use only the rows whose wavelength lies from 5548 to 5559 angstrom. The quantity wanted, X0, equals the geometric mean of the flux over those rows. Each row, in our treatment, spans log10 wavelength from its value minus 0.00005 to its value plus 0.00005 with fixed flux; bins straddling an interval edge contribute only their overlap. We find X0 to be 6.0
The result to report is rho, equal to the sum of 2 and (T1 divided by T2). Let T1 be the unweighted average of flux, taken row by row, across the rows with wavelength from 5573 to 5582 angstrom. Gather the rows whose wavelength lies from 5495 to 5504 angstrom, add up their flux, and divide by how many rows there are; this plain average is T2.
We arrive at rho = 3.76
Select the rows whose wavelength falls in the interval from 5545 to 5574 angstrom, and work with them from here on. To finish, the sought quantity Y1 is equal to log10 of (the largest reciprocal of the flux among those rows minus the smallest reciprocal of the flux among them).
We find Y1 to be -1.0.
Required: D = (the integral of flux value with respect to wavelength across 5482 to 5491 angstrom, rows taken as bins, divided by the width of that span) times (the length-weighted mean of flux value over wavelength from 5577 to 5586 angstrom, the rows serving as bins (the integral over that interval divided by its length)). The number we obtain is 33.2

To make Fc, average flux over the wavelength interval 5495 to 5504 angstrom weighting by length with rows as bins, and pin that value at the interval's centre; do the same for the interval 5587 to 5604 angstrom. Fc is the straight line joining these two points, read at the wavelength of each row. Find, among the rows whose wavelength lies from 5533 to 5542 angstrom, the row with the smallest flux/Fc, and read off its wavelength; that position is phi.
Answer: 5537.54 angstrom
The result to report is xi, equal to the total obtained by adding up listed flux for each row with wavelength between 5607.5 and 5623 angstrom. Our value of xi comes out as 73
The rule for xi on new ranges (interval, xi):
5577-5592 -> 76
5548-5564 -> 73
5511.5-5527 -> 67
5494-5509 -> 44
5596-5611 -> 69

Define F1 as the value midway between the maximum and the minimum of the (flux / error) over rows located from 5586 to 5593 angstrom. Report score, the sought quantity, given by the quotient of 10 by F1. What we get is 1.40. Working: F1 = 7.12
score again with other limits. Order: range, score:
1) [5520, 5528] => 1.45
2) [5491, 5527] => 1.55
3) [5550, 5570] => 1.40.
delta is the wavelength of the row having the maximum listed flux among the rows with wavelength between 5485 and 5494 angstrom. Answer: 5489.30 angstrom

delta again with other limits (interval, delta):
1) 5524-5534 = 5533.72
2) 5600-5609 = 5602.95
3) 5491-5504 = 5491.83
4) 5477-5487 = 5479.20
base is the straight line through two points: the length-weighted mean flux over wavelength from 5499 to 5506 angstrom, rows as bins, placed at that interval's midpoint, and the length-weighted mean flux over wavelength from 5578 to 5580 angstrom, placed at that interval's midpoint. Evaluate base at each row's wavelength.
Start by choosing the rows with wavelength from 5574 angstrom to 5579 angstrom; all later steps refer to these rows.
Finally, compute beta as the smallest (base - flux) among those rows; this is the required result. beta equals -0.9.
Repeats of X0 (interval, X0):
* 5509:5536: 5.3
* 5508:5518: 4.7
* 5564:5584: 6.1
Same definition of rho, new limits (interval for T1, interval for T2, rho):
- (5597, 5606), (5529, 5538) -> 3.00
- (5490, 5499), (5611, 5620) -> 2.67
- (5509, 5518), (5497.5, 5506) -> 3.41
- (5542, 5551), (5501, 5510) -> 3.57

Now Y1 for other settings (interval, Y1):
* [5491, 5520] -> -0.7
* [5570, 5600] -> -0.6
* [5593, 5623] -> -1.1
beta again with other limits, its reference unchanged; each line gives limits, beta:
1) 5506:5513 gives -1.0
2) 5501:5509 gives -0.8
